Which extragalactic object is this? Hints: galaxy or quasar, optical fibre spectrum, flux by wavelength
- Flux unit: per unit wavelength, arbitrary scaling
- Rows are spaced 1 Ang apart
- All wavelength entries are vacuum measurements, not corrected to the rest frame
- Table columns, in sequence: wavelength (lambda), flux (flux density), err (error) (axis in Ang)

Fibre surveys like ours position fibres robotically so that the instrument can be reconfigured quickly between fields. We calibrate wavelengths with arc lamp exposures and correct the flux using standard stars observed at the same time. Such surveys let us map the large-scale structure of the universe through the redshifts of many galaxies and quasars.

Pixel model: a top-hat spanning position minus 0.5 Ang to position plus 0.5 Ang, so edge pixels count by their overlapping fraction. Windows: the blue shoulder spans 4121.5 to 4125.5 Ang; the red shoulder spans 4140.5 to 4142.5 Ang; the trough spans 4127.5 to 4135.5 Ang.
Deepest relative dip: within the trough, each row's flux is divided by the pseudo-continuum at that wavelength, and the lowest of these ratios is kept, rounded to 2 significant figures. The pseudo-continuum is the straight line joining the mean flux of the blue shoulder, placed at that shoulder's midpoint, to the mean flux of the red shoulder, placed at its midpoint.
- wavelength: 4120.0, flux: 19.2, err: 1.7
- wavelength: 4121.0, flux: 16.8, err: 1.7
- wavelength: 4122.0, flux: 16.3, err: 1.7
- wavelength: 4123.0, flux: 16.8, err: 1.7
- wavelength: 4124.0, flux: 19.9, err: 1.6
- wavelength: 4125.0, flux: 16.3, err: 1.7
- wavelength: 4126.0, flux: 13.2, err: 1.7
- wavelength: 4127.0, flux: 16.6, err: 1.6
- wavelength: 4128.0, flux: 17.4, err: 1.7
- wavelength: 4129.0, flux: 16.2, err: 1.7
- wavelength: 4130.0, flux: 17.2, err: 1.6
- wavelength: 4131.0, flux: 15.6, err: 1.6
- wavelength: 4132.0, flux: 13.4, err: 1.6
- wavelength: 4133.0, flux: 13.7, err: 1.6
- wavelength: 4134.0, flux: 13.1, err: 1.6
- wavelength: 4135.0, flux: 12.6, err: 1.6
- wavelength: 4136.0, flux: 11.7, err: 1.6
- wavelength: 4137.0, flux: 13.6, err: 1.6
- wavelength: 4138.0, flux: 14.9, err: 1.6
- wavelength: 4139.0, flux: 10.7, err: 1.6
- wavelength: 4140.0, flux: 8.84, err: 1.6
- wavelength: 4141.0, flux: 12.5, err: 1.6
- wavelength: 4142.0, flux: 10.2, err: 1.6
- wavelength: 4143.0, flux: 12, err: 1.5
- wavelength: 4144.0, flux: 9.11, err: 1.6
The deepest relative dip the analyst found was 0.92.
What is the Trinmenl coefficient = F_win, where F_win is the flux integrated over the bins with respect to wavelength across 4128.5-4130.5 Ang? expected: 33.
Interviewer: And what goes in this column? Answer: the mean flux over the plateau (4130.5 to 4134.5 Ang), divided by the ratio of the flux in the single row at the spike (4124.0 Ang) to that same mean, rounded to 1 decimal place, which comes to 9.8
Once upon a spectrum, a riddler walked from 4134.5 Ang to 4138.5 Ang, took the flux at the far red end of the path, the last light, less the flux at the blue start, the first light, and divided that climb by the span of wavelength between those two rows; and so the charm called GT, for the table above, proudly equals 0.8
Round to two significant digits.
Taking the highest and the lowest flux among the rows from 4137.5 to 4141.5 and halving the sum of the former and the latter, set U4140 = 12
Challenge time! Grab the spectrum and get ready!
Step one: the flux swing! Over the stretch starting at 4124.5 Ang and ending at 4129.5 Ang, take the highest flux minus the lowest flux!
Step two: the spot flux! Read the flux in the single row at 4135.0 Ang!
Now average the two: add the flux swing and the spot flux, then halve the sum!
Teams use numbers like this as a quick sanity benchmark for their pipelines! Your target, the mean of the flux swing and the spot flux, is 8.4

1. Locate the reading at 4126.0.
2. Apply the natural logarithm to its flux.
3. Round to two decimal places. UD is 2.58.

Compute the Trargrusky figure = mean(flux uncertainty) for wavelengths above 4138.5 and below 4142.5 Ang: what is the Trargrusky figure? 1.60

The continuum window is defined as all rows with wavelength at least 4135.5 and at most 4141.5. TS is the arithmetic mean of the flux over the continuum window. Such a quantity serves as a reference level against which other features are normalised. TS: 12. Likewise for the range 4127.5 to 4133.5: 16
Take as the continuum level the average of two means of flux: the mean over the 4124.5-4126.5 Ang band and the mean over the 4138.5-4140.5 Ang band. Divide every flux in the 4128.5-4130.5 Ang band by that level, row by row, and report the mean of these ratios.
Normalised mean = 1.36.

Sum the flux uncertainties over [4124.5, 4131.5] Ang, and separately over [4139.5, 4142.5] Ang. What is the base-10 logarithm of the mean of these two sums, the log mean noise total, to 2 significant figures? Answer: 0.91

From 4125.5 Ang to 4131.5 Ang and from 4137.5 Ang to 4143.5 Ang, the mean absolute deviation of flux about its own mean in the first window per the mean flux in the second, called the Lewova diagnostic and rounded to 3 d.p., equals 0.094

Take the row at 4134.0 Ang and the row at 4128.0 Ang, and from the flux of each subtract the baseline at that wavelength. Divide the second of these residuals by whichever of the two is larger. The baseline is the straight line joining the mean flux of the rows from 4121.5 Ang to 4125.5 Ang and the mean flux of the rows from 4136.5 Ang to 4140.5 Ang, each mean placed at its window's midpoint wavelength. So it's 1.00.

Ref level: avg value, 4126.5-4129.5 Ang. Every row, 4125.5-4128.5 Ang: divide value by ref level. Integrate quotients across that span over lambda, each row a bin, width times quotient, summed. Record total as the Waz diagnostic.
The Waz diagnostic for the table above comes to 2.8 Ang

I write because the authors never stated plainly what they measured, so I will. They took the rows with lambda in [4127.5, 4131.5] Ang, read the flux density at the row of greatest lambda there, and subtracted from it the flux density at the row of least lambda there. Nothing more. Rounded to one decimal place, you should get -1.8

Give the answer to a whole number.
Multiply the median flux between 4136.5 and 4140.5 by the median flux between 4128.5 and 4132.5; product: 193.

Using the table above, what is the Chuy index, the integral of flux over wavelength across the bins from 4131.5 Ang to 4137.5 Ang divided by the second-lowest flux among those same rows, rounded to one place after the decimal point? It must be 6.2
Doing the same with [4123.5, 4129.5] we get 6.1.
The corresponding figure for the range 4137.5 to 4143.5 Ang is 6.8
